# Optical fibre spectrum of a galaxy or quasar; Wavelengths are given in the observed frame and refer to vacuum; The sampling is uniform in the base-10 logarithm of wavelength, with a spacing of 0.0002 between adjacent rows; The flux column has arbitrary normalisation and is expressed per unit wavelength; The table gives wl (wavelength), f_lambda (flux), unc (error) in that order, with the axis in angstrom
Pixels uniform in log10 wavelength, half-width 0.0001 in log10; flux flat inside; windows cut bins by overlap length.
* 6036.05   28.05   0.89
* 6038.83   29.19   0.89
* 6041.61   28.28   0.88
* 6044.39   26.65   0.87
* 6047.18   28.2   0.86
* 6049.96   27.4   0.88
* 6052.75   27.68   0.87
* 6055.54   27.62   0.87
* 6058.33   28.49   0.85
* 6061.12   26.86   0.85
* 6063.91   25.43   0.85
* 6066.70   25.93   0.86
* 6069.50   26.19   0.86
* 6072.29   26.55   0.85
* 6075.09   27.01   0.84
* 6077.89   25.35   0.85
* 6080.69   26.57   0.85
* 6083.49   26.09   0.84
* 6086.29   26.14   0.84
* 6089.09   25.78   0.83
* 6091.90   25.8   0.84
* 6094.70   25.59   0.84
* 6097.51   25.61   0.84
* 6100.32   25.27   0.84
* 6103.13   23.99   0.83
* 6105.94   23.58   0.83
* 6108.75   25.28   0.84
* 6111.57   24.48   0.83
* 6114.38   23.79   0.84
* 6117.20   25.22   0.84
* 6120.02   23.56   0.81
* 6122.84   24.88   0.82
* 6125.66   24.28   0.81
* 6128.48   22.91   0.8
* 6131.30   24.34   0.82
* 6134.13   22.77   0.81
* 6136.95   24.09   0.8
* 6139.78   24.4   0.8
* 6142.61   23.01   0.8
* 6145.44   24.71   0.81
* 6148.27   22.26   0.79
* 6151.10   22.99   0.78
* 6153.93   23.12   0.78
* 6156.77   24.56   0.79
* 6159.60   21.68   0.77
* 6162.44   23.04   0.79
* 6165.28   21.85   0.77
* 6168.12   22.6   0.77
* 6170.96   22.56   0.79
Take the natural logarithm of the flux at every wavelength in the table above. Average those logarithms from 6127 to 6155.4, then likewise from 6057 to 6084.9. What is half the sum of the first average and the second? 3.21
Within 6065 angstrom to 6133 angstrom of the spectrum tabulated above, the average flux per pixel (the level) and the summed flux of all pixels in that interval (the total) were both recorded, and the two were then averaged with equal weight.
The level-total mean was 315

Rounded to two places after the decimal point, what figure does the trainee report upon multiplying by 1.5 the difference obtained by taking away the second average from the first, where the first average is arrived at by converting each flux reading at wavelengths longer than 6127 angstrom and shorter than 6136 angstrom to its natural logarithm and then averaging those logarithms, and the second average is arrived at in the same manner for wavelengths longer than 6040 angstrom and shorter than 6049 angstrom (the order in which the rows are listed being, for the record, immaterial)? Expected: -0.26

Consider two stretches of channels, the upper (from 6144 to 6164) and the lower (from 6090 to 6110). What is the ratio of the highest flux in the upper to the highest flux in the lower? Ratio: 0.958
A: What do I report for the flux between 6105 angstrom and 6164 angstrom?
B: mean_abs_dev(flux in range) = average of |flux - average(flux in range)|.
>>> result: 0.83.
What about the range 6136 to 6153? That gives 0.82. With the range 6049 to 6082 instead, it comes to 0.75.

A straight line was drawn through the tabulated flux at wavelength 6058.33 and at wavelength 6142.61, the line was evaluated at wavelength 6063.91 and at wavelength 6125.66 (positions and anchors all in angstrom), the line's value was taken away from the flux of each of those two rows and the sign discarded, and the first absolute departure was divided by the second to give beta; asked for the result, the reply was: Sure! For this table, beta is 16.1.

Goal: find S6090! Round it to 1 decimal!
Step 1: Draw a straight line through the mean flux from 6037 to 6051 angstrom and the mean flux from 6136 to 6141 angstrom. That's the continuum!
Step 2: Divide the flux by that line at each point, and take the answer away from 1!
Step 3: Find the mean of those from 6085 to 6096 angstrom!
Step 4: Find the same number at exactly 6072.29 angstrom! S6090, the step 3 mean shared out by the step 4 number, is 1.0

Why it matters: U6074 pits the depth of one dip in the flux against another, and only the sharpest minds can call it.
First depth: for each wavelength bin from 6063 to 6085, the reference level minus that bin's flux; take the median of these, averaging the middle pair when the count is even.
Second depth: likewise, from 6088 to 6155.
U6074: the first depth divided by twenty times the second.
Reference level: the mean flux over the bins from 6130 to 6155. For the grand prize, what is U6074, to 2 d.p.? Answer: 0.17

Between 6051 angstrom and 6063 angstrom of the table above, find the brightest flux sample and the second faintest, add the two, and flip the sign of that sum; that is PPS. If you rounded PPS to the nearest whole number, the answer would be -56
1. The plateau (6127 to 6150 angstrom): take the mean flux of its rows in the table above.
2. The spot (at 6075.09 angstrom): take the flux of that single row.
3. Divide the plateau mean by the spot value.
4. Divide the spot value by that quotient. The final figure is 31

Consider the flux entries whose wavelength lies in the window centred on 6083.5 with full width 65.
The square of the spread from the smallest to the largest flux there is 24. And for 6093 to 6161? 15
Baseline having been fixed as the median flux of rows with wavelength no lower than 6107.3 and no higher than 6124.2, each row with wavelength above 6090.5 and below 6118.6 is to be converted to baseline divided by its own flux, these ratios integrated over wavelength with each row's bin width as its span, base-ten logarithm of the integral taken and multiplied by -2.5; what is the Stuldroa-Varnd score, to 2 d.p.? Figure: -3.62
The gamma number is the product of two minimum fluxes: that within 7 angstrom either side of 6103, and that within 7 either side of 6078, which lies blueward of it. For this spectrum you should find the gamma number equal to 598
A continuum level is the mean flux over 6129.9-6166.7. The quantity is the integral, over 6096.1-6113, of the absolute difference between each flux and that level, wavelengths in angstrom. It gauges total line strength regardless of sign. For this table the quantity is 24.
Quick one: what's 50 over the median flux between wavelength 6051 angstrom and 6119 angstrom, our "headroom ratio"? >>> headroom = 1.94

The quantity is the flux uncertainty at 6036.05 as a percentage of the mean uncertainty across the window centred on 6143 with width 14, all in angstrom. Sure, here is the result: 111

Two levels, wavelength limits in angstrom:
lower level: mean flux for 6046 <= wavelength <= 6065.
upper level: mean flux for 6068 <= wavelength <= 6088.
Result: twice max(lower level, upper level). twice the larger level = 55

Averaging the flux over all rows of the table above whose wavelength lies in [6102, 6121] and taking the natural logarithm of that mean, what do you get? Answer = 3.19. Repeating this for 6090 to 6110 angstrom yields 3.22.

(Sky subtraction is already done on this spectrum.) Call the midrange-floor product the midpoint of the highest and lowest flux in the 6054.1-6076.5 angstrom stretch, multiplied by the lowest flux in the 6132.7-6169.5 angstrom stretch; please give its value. 584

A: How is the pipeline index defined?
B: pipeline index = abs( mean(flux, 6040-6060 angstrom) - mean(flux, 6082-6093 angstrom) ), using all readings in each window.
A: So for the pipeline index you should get 1.8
